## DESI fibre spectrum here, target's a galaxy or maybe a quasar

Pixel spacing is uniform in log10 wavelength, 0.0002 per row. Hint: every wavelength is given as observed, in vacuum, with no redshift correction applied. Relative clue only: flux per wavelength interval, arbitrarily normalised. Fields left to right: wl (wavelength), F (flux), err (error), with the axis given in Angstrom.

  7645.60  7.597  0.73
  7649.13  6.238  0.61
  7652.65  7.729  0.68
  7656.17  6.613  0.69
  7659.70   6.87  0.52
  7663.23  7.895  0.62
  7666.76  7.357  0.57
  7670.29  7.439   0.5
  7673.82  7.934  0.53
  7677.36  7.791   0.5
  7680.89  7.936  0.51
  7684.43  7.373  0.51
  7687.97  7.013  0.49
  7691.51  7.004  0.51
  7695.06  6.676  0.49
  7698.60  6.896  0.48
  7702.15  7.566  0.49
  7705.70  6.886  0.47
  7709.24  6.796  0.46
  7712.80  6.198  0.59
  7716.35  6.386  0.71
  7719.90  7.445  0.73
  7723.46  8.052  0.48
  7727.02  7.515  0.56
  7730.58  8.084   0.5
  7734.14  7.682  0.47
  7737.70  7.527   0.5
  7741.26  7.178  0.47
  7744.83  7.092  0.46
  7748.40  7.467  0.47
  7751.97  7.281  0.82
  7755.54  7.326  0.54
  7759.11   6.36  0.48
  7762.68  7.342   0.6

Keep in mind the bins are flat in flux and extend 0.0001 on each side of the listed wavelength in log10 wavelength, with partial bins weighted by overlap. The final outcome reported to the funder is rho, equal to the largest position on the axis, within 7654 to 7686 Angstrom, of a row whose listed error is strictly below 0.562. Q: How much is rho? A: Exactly 7684.43 Angstrom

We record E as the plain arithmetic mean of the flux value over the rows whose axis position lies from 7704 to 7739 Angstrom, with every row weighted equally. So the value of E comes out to 7.26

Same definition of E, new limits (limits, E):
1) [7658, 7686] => 7.57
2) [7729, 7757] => 7.45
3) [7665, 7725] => 7.22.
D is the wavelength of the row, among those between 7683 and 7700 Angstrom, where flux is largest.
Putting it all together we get 7684.43 Angstrom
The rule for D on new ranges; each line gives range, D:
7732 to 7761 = 7734.14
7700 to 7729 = 7723.46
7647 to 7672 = 7663.23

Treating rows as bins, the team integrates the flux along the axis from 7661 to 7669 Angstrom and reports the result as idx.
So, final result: 60.6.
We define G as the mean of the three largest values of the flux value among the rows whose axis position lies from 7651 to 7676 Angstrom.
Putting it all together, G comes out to 7.85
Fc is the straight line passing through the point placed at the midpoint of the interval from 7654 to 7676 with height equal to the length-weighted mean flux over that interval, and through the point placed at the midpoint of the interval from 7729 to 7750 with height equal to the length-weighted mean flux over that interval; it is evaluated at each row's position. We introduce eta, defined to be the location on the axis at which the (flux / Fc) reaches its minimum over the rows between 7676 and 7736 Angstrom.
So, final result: 7712.80 Angstrom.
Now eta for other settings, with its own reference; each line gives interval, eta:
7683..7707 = 7695.06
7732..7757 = 7744.83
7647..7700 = 7649.13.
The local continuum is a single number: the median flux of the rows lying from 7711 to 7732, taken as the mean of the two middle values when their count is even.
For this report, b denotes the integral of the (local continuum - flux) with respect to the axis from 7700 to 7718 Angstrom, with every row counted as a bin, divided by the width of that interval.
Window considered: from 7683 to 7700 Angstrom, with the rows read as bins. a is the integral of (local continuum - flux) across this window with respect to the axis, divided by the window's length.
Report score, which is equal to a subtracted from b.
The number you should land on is 0.22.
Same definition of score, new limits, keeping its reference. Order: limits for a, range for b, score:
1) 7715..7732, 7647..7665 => 0.43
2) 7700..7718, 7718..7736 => -0.97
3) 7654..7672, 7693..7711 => 0.28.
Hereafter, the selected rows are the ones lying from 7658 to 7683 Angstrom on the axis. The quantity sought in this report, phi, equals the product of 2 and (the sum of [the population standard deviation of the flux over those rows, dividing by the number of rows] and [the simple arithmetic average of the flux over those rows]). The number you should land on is 15.95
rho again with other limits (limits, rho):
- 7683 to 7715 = 7709.24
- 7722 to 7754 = 7748.40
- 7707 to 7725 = 7723.46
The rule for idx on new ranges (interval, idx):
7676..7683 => 54.9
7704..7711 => 47.9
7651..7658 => 50.1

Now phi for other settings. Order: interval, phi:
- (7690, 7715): 14.48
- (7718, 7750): 15.76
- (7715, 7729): 15.91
